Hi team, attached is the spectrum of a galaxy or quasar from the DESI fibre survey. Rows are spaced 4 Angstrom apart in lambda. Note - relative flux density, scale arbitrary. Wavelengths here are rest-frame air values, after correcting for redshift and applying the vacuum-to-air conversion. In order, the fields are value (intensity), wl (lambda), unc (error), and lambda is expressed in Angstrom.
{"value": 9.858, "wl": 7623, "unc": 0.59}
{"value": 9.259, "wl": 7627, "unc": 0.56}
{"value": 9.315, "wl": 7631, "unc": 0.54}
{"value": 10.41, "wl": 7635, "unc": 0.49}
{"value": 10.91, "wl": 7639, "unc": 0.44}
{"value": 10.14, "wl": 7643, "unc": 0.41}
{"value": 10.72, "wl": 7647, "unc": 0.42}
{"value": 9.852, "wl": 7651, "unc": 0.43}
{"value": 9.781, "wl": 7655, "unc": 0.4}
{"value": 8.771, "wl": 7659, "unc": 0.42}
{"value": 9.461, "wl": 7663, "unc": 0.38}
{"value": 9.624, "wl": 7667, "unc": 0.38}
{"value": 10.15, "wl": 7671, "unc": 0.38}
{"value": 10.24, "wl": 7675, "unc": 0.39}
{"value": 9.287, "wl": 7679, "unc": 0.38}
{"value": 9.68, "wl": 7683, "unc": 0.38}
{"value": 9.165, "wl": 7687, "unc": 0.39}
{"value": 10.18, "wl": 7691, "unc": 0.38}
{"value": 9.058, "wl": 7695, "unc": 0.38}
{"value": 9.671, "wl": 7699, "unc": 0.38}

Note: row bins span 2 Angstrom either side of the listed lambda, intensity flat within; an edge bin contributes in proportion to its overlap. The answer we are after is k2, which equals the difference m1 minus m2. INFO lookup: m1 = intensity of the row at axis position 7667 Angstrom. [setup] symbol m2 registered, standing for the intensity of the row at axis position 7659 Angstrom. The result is 0.9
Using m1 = 9.624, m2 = 8.771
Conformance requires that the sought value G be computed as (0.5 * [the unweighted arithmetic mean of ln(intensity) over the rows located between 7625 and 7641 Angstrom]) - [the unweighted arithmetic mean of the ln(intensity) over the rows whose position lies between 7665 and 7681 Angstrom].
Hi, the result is -1.14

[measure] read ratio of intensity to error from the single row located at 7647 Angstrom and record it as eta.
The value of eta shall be 25.5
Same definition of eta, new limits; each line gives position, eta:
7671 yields 26.7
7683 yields 25.5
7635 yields 21.2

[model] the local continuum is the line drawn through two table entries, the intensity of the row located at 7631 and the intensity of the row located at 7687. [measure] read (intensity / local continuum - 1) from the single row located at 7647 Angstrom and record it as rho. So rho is 0.156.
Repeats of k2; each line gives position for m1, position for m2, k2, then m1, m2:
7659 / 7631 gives -0.5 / 8.771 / 9.315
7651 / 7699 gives 0.2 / 9.852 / 9.671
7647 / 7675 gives 0.5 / 10.72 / 10.24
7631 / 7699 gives -0.4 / 9.315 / 9.671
